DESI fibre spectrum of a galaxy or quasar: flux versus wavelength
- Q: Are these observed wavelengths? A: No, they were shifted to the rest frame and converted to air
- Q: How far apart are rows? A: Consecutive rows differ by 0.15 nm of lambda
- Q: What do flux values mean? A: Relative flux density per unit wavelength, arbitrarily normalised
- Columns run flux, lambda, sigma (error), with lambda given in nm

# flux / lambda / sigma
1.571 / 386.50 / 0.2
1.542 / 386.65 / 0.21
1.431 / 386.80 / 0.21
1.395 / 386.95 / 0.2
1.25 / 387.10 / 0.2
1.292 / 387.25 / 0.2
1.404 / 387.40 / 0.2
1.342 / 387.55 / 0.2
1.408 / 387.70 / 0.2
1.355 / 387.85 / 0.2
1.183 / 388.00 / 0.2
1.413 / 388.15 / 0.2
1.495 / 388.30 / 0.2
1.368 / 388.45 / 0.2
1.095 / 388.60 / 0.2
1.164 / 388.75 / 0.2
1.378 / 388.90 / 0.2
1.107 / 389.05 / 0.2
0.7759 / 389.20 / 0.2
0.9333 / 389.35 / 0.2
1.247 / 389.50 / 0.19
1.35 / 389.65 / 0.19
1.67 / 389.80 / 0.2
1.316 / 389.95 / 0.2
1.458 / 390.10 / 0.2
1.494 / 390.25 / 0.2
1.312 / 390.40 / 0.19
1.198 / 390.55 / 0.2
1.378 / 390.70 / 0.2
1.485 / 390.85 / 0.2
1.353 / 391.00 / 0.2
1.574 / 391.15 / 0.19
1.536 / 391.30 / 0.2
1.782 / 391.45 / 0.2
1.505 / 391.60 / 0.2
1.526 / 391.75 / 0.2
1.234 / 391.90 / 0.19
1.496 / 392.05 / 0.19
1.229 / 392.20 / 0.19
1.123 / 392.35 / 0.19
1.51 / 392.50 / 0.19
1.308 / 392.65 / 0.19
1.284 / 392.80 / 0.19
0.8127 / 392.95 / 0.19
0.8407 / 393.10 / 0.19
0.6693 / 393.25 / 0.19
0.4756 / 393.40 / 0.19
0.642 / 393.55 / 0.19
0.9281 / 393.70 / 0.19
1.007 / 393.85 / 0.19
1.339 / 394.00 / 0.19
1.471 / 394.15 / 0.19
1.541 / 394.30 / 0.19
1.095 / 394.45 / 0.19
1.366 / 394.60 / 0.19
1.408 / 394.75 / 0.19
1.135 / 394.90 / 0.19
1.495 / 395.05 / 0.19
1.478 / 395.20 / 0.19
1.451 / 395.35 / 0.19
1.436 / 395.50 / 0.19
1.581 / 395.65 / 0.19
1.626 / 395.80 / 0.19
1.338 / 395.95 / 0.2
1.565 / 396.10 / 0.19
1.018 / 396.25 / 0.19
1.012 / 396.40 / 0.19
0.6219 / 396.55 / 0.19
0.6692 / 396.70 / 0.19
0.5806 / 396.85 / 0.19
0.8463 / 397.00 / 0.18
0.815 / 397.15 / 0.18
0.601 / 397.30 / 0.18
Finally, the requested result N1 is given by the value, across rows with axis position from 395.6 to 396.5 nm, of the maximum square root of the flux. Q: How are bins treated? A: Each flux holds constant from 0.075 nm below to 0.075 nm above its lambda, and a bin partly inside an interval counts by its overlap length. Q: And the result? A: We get 1.28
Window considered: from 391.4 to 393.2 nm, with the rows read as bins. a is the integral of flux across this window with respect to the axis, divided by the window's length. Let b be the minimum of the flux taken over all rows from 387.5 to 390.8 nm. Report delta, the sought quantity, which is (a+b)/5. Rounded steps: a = 1.29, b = 0.7759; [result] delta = 0.41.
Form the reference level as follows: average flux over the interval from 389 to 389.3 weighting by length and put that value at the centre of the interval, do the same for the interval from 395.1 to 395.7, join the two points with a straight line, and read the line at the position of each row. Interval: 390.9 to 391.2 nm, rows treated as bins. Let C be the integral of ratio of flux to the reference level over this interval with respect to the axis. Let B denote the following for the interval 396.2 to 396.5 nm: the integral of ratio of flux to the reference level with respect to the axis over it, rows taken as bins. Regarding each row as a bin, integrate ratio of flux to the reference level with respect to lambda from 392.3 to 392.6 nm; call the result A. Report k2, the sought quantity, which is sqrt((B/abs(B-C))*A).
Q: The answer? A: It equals 0.5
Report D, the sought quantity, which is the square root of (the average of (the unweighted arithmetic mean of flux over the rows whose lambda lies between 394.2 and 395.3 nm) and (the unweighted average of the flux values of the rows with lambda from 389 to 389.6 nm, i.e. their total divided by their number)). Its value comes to 1.09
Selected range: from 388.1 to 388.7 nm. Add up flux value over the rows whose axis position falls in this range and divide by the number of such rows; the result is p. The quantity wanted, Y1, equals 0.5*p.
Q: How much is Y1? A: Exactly 0.671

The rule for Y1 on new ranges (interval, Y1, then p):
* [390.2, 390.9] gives 0.687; 1.37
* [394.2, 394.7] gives 0.667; 1.33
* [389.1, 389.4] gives 0.427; 0.85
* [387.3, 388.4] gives 0.686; 1.37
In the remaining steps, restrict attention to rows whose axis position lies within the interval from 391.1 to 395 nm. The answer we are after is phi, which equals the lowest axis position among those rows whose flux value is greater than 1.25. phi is 391.15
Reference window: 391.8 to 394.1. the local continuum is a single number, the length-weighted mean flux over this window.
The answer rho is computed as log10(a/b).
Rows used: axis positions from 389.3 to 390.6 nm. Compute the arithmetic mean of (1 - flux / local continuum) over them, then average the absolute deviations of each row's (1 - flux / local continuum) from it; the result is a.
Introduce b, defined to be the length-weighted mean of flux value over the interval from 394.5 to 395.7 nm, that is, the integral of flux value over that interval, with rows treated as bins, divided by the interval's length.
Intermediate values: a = 0.13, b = 1.41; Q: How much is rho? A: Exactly -1.02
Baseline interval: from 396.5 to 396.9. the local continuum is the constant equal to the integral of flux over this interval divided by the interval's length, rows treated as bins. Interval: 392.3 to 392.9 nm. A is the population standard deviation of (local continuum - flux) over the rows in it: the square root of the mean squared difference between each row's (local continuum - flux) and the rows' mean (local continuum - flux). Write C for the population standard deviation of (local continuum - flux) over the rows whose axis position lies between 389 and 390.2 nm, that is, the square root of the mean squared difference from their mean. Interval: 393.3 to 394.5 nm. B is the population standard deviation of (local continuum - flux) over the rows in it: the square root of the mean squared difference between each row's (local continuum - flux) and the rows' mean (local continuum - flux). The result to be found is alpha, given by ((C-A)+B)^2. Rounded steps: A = 0.14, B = 0.36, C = 0.27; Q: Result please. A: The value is 0.238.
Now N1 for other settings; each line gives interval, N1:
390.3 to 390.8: 1.17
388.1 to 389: 1.22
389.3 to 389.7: 1.16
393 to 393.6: 0.92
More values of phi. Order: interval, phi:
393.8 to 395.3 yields 394.00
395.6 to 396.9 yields 395.65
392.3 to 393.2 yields 392.50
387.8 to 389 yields 387.85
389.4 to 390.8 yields 389.65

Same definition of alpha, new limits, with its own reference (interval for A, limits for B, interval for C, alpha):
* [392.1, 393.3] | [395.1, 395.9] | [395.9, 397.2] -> 0.014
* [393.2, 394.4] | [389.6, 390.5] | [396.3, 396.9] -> 0.007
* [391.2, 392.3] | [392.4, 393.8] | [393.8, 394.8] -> 0.112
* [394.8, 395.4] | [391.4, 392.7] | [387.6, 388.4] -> 0.022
